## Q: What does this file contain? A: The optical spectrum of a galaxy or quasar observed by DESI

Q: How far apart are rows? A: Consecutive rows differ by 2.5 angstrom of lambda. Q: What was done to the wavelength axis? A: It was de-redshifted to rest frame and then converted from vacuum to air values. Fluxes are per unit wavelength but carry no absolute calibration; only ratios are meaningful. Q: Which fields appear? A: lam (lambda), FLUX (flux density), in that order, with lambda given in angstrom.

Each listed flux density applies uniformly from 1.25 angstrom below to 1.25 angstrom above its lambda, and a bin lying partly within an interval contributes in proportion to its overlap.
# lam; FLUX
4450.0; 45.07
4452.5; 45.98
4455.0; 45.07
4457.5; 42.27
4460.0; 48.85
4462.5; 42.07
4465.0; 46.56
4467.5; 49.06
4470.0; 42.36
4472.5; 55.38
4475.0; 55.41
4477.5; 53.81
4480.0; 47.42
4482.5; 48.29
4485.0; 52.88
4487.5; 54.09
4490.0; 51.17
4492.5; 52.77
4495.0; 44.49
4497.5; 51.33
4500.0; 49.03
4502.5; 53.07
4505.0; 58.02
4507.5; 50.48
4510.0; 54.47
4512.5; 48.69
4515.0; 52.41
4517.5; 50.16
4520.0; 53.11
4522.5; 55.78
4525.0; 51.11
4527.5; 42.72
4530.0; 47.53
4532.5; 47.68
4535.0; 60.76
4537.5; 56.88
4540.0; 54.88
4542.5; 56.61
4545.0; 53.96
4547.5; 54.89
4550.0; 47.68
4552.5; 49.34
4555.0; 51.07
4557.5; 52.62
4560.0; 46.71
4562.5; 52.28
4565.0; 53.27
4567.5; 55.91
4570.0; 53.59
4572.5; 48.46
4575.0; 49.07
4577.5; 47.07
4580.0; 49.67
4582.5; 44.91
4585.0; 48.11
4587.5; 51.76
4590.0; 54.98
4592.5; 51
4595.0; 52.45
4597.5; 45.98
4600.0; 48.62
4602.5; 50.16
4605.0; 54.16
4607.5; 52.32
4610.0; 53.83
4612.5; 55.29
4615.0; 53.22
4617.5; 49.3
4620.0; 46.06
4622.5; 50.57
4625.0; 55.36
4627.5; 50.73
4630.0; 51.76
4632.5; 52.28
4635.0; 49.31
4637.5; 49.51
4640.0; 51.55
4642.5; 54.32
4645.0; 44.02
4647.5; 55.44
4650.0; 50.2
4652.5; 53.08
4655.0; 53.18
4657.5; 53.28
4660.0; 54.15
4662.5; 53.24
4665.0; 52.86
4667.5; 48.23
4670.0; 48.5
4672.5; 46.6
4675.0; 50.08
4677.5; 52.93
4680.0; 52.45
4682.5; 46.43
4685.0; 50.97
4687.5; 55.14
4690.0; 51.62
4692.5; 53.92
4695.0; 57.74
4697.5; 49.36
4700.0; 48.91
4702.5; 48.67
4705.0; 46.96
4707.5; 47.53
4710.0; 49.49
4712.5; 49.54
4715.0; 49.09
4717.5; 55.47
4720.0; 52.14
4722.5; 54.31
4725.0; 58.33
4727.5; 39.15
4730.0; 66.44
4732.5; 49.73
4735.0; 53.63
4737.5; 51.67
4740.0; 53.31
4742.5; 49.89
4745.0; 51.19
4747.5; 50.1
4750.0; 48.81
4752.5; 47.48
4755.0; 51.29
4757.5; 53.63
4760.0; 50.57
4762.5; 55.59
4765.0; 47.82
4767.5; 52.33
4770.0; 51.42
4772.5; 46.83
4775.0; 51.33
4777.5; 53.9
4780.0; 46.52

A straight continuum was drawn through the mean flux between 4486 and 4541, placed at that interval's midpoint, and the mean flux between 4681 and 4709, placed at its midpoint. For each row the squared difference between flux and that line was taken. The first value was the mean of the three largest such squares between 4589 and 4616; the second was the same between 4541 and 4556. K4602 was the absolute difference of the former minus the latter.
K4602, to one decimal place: 2.5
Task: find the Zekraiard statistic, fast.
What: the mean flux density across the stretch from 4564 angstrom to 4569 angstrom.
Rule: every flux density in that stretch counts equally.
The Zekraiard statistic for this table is 54.6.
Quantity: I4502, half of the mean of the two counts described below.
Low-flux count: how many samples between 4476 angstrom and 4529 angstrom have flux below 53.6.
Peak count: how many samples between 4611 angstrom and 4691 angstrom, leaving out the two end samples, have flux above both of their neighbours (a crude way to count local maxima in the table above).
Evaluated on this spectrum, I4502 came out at 6.0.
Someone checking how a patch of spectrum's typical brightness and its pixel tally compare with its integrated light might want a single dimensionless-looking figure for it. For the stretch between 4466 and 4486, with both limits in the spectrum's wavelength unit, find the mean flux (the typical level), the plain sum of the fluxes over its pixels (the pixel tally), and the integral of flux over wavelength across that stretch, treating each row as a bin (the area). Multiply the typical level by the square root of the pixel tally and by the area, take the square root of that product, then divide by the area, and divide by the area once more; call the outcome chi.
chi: 0.0010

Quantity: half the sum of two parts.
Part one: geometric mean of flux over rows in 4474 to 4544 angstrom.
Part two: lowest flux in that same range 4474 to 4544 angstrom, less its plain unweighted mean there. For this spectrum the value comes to 21.3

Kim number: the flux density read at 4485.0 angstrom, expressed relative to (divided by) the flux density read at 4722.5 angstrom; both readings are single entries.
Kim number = 0.97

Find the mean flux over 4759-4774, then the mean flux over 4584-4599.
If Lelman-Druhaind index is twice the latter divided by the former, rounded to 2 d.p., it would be 2.00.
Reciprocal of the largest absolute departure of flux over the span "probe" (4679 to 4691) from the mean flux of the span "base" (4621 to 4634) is 0.18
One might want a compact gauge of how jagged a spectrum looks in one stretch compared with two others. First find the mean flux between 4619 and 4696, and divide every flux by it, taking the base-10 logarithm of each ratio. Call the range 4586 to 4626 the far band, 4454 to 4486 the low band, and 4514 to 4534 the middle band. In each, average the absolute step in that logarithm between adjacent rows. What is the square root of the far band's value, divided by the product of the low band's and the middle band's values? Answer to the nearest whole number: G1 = 115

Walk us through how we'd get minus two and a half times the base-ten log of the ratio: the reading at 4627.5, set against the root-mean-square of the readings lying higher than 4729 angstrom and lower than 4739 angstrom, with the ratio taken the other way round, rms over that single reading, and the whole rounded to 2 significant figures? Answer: -0.10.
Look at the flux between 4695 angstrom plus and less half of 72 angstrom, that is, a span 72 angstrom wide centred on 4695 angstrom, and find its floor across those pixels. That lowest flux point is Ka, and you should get 39.15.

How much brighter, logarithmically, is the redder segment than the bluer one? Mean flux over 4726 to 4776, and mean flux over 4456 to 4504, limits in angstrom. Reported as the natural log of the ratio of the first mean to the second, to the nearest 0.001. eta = 0.032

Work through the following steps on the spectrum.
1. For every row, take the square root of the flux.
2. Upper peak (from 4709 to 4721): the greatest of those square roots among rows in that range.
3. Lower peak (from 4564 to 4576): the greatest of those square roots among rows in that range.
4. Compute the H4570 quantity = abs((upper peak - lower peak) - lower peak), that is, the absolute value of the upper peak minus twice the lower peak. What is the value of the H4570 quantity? 7.51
